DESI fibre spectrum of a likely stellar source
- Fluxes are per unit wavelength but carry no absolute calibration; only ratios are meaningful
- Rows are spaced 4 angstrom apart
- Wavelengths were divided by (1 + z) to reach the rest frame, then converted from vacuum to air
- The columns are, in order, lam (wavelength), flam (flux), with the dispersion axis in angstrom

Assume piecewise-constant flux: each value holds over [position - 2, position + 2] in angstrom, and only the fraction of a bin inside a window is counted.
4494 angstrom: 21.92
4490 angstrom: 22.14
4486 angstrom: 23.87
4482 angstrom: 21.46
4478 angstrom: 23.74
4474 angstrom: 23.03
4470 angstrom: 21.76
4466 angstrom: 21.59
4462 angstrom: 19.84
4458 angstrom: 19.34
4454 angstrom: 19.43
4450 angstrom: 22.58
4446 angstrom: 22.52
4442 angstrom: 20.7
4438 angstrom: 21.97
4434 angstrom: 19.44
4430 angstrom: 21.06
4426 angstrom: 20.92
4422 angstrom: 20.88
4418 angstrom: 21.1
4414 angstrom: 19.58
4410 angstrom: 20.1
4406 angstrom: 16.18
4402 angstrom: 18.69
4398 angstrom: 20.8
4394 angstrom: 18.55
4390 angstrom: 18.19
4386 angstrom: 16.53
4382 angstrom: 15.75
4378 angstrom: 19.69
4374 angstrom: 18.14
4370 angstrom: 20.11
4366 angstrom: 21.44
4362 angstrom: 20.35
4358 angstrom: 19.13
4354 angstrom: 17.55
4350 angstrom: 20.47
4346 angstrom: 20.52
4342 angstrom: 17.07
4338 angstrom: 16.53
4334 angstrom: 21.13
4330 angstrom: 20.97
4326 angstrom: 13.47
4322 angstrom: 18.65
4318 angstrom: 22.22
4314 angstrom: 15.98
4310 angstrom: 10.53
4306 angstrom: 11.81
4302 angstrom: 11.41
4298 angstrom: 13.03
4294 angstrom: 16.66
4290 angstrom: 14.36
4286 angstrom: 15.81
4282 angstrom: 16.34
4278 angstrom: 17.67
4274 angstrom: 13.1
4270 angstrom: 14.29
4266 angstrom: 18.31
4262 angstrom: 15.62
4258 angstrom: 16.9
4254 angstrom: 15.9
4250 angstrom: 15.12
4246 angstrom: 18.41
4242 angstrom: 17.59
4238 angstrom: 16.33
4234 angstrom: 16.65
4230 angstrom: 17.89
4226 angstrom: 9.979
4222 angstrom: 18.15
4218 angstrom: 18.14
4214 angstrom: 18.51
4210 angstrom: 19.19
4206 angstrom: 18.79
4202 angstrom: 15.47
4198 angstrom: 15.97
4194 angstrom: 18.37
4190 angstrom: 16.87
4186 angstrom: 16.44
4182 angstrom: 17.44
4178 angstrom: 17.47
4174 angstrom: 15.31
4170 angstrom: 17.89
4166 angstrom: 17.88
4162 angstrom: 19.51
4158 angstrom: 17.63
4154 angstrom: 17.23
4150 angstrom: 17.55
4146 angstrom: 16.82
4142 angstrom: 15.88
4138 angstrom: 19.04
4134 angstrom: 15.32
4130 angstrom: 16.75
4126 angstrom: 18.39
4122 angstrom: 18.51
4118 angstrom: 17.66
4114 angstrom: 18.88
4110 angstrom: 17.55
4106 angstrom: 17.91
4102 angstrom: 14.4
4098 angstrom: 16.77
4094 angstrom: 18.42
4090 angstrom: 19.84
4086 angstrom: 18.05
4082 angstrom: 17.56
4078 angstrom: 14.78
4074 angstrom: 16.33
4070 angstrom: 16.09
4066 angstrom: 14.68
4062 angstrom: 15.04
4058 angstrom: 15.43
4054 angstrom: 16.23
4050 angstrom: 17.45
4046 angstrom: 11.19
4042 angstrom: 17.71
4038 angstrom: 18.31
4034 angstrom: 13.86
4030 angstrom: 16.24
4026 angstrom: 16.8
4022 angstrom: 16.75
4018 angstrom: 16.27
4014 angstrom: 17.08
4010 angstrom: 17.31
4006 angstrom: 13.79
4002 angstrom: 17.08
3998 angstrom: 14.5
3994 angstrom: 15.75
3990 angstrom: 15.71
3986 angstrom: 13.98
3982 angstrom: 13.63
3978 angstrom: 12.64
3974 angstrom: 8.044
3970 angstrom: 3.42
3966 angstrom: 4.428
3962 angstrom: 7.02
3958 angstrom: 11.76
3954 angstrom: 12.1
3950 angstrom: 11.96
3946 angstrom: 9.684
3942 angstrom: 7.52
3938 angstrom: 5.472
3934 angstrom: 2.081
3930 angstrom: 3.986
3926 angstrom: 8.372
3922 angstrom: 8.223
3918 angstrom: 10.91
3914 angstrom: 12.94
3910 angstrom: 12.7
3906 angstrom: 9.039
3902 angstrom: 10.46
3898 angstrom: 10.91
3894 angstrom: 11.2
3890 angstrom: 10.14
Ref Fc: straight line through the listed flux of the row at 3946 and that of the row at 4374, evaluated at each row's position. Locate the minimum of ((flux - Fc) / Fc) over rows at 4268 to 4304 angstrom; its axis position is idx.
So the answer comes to 4302 angstrom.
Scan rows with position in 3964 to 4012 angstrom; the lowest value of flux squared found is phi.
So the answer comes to 12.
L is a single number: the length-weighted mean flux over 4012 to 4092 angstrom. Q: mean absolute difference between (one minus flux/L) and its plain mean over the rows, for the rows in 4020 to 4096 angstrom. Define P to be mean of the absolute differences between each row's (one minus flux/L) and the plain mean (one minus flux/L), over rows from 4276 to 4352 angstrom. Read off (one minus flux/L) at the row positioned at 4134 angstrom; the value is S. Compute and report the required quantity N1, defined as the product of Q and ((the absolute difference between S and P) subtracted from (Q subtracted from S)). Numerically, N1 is -0.0124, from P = 0.170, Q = 0.088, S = 0.06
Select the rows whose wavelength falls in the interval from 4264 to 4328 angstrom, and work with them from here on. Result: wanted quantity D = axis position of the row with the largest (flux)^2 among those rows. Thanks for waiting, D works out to 4318 angstrom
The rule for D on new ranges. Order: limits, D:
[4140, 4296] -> 4162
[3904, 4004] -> 4002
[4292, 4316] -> 4294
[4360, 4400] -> 4366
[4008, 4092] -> 4090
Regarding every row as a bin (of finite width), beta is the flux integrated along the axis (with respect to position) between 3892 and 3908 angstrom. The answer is 166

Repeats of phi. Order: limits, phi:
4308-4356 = 111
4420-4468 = 374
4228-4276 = 172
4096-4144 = 207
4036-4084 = 125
